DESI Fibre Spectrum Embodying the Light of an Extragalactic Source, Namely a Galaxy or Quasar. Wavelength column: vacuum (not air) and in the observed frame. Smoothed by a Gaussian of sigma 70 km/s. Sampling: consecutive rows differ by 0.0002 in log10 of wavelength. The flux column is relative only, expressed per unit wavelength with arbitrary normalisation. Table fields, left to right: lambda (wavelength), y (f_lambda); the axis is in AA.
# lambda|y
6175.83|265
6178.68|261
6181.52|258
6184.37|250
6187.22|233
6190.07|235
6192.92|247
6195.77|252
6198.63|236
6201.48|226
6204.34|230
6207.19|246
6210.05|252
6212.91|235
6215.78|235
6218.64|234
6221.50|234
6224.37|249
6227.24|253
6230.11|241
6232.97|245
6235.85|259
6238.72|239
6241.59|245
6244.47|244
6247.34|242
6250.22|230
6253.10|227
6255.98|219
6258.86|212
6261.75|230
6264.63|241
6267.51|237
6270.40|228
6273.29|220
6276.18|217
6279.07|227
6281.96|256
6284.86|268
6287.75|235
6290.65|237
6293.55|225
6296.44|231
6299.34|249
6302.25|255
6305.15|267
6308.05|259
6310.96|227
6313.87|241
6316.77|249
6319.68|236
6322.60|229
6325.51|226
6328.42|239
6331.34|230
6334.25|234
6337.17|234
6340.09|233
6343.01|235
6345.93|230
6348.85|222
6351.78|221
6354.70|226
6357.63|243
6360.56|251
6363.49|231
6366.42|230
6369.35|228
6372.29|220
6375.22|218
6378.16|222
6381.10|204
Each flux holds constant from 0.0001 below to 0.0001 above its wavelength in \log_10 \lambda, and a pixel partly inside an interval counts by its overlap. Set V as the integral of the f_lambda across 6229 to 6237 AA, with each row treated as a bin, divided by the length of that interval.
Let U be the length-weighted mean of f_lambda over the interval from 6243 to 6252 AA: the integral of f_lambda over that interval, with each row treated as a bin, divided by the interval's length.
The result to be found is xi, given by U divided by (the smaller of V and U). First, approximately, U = 238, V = 248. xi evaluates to 1.00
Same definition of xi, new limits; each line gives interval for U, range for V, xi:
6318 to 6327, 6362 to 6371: 1.01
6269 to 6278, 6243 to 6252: 1.00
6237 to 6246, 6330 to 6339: 1.05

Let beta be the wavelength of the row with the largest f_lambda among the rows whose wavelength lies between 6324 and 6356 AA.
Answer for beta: 6328.42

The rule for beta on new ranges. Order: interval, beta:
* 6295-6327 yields 6305.15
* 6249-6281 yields 6264.63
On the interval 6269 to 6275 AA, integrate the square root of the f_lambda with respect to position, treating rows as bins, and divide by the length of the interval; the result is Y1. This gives 14.9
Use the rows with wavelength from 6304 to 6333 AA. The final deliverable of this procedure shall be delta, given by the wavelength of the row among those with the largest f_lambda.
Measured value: 6305.15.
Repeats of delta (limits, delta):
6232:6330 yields 6284.86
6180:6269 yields 6235.85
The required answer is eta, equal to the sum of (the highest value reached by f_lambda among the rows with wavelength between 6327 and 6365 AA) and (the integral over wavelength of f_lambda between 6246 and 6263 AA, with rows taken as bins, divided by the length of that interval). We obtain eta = 477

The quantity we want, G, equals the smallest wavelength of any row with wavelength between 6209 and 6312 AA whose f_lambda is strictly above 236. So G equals 6210.05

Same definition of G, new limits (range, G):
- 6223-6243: 6224.37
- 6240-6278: 6241.59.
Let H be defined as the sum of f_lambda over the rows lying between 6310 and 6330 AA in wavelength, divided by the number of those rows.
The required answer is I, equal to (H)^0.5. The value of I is 15.3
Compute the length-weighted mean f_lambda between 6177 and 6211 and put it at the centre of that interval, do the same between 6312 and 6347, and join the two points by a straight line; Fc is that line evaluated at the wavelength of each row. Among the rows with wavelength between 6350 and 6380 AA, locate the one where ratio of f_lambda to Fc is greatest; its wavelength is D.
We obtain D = 6360.56 AA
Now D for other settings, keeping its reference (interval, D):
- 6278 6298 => 6284.86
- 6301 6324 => 6305.15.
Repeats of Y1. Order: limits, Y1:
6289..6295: 15.2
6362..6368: 15.2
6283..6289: 15.9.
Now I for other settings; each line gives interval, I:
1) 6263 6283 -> 15.2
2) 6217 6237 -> 15.7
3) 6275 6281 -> 14.9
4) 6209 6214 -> 15.6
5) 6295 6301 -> 15.5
